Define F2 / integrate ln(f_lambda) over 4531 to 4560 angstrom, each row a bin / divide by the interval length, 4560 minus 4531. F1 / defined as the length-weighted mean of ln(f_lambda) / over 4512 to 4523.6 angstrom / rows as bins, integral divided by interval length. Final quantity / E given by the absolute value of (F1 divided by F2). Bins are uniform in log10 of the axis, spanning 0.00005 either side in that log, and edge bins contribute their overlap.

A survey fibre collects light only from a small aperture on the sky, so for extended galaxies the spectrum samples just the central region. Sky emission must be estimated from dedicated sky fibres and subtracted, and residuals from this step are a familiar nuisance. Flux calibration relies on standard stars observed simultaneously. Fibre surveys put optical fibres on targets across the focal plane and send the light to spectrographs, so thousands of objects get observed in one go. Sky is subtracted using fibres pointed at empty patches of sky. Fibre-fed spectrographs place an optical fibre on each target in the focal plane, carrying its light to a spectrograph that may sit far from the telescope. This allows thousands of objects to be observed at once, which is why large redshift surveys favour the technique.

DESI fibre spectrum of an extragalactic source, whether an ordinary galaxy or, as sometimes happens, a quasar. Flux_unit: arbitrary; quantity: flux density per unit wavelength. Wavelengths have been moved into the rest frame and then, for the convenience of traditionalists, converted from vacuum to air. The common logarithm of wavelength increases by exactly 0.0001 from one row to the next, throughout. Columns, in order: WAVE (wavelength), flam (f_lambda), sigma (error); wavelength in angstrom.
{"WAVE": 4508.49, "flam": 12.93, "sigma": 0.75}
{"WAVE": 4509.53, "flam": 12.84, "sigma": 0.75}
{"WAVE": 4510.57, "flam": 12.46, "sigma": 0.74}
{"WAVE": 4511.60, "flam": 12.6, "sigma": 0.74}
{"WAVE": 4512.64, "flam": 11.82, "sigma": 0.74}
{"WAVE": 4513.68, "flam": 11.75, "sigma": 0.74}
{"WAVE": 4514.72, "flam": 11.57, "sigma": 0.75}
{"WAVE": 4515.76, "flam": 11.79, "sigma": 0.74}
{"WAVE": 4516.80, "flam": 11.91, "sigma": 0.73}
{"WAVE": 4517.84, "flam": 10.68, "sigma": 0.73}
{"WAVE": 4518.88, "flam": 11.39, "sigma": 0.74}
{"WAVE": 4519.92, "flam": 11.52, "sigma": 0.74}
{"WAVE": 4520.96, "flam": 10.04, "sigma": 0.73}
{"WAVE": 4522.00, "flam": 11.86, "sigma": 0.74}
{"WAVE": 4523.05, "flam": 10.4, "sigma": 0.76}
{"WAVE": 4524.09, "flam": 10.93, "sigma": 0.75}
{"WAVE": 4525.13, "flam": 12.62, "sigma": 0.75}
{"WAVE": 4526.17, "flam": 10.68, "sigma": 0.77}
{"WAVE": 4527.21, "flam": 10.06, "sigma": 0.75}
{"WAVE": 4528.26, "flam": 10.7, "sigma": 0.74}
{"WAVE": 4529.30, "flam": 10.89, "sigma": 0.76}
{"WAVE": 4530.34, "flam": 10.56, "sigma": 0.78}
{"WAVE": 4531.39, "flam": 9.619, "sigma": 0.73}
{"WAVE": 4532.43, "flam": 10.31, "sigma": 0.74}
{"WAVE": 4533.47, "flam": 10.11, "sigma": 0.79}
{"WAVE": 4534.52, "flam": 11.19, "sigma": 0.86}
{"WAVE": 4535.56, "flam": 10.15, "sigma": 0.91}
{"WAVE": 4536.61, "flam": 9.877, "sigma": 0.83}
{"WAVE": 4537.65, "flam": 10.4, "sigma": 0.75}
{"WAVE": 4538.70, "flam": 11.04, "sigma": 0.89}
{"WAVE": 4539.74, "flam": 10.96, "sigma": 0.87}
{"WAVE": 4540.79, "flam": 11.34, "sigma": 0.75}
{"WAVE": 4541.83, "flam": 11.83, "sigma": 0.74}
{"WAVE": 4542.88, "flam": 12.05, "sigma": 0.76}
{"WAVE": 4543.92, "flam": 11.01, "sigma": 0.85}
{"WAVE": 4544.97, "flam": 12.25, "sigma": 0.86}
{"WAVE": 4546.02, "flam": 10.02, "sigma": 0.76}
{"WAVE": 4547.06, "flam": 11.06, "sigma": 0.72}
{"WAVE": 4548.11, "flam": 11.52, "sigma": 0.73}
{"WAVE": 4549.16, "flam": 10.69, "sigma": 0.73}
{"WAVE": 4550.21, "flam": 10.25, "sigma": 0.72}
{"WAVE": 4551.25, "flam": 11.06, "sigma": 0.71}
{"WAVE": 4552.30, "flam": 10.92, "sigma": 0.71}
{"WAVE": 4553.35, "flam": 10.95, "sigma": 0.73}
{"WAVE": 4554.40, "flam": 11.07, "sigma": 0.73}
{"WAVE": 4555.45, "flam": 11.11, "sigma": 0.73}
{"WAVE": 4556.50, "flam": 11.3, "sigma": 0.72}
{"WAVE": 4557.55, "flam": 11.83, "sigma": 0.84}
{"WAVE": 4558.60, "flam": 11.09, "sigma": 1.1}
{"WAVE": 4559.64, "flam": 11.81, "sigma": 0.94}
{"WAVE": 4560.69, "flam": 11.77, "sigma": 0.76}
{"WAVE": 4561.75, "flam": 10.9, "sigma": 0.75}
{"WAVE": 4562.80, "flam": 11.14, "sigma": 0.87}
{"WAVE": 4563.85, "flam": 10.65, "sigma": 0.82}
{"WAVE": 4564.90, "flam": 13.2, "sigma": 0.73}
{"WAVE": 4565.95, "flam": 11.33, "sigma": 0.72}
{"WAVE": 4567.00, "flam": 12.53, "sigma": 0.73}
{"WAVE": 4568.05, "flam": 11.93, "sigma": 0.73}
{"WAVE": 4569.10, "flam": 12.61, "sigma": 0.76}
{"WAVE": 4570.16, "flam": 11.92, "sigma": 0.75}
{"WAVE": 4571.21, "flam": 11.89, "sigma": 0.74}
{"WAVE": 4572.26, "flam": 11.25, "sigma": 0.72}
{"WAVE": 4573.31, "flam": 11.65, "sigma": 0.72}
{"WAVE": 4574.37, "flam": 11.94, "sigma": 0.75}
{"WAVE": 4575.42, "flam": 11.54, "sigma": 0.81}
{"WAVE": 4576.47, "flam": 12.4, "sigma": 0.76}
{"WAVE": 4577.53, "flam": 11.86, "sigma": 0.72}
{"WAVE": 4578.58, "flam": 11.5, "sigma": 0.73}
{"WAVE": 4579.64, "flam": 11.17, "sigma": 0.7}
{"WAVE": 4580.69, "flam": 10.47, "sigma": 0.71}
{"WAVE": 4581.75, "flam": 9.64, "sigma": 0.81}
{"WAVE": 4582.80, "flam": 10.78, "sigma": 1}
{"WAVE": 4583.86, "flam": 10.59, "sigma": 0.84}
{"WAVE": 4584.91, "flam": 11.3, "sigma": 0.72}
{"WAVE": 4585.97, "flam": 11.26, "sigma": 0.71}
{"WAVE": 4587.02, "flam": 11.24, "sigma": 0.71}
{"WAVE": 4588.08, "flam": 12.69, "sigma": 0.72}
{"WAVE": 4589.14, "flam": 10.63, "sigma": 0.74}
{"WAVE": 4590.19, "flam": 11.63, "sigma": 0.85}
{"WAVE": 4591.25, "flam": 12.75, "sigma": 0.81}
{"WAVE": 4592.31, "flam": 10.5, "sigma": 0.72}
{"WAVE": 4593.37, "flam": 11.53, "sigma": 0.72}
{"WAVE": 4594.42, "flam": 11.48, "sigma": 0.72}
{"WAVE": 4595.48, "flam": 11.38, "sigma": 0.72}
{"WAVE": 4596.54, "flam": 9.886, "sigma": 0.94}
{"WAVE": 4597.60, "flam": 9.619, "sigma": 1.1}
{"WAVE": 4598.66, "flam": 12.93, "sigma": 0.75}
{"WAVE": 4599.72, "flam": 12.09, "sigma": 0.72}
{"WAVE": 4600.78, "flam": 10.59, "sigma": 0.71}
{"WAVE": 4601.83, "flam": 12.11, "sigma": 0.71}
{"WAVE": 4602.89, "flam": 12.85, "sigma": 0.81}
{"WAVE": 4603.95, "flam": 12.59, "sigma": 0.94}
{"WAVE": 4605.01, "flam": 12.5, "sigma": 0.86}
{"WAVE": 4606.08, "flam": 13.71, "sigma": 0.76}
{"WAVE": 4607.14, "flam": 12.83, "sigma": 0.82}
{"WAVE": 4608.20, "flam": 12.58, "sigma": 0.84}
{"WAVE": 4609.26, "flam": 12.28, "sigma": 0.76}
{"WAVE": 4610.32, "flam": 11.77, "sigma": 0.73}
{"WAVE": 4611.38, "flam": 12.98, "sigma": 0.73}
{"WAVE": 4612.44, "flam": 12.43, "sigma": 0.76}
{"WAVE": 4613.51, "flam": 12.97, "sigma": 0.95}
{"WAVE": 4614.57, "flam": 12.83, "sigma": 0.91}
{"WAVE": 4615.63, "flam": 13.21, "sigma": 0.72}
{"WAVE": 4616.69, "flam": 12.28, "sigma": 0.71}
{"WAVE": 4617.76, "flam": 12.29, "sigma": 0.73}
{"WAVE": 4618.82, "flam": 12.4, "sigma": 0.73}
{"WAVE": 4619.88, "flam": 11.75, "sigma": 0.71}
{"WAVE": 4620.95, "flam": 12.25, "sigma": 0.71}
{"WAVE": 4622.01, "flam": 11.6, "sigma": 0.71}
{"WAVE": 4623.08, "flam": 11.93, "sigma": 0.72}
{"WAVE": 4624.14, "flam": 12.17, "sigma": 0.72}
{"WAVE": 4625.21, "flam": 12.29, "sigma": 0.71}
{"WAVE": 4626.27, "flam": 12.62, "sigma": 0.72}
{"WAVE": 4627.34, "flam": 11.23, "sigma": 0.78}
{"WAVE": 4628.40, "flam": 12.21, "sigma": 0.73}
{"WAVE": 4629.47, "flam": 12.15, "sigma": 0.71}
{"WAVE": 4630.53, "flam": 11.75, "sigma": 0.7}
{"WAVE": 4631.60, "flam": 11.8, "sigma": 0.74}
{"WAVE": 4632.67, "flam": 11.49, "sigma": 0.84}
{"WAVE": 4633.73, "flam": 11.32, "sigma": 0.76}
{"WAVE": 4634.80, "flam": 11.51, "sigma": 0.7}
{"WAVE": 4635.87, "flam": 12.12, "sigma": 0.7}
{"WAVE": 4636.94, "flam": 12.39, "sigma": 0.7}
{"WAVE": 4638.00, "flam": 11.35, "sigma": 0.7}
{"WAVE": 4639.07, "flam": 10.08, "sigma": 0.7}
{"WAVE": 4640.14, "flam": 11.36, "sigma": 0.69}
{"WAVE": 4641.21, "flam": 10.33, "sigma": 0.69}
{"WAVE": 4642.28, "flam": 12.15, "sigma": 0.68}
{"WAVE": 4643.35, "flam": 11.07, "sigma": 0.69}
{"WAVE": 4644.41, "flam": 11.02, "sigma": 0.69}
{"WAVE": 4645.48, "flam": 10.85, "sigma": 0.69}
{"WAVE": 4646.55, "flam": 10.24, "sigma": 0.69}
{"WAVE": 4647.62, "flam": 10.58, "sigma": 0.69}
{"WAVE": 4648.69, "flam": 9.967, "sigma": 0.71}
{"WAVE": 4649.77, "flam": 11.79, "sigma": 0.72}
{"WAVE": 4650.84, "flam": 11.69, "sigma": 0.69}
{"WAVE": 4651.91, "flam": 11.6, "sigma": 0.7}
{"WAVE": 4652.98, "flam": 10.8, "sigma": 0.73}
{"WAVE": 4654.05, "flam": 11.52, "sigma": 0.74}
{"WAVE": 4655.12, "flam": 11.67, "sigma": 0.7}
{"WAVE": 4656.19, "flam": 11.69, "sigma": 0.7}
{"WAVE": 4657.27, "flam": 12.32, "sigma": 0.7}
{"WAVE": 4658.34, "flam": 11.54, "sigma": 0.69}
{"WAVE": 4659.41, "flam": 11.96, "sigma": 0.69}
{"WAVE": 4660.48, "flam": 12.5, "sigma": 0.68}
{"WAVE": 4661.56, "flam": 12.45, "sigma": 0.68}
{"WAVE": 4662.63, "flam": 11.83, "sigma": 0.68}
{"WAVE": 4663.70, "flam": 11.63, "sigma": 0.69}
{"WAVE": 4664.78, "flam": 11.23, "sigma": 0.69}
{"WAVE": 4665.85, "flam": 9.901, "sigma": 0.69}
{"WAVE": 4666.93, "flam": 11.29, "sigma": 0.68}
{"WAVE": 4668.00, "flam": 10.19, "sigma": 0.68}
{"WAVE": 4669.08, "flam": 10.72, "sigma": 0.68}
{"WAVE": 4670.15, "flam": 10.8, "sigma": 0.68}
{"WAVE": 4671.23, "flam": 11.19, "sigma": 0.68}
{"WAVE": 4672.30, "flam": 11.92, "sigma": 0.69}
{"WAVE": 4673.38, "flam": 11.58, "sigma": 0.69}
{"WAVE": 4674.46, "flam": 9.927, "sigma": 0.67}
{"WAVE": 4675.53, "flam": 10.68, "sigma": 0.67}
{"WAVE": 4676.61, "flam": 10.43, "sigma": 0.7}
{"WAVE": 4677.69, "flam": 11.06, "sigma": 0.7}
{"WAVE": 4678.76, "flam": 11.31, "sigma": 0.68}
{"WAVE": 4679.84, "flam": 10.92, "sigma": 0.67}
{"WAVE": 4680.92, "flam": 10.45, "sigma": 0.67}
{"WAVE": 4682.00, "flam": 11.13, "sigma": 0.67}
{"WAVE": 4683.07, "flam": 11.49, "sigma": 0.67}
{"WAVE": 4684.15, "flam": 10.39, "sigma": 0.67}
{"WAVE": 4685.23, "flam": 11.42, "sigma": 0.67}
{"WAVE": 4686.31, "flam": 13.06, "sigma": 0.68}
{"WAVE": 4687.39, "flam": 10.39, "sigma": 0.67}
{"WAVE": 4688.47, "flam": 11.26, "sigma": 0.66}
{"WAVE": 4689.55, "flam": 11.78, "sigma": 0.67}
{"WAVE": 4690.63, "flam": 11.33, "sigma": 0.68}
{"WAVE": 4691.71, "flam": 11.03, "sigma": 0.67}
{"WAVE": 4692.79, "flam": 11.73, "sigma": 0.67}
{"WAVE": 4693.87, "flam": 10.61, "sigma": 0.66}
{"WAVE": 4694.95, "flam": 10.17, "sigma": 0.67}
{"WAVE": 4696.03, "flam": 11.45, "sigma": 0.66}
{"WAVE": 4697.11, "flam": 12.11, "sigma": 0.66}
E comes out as 1.014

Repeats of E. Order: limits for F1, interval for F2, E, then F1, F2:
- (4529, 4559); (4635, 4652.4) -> 0.991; 2.39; 2.41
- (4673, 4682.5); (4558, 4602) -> 0.977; 2.38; 2.44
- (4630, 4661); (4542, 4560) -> 1.008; 2.43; 2.41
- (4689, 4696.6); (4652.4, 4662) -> 0.977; 2.41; 2.47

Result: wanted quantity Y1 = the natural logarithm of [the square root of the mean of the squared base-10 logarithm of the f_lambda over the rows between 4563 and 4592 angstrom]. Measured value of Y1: 0.061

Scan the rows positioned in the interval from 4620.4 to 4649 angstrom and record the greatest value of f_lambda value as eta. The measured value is 12.62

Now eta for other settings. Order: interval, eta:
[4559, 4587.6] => 13.2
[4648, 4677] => 12.5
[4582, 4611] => 13.71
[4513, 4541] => 12.62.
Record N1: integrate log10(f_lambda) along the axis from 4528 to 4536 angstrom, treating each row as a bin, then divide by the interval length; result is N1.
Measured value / 1.02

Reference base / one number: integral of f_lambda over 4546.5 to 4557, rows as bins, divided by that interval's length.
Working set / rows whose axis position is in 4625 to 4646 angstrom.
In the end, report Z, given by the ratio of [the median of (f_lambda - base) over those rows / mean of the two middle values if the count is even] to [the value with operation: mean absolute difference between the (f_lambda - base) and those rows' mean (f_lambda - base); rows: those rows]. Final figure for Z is 0.9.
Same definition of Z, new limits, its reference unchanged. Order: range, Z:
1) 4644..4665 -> 1.2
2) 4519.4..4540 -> -0.7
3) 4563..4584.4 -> 0.9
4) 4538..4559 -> 0.2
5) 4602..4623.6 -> 3.7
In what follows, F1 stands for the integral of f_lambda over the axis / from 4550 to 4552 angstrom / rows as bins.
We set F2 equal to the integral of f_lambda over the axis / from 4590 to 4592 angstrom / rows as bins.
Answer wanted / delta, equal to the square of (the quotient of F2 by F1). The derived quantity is 1.25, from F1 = 21.6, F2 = 24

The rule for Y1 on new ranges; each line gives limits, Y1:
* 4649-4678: 0.052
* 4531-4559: 0.037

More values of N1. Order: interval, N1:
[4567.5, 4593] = 1.06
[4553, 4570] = 1.06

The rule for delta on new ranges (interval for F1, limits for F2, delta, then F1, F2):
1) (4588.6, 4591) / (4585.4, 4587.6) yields 0.83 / 27.2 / 25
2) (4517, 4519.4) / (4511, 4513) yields 0.84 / 26.8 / 25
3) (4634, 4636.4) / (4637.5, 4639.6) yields 0.64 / 28.2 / 22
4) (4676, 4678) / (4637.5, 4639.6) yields 1.11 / 21.3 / 22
